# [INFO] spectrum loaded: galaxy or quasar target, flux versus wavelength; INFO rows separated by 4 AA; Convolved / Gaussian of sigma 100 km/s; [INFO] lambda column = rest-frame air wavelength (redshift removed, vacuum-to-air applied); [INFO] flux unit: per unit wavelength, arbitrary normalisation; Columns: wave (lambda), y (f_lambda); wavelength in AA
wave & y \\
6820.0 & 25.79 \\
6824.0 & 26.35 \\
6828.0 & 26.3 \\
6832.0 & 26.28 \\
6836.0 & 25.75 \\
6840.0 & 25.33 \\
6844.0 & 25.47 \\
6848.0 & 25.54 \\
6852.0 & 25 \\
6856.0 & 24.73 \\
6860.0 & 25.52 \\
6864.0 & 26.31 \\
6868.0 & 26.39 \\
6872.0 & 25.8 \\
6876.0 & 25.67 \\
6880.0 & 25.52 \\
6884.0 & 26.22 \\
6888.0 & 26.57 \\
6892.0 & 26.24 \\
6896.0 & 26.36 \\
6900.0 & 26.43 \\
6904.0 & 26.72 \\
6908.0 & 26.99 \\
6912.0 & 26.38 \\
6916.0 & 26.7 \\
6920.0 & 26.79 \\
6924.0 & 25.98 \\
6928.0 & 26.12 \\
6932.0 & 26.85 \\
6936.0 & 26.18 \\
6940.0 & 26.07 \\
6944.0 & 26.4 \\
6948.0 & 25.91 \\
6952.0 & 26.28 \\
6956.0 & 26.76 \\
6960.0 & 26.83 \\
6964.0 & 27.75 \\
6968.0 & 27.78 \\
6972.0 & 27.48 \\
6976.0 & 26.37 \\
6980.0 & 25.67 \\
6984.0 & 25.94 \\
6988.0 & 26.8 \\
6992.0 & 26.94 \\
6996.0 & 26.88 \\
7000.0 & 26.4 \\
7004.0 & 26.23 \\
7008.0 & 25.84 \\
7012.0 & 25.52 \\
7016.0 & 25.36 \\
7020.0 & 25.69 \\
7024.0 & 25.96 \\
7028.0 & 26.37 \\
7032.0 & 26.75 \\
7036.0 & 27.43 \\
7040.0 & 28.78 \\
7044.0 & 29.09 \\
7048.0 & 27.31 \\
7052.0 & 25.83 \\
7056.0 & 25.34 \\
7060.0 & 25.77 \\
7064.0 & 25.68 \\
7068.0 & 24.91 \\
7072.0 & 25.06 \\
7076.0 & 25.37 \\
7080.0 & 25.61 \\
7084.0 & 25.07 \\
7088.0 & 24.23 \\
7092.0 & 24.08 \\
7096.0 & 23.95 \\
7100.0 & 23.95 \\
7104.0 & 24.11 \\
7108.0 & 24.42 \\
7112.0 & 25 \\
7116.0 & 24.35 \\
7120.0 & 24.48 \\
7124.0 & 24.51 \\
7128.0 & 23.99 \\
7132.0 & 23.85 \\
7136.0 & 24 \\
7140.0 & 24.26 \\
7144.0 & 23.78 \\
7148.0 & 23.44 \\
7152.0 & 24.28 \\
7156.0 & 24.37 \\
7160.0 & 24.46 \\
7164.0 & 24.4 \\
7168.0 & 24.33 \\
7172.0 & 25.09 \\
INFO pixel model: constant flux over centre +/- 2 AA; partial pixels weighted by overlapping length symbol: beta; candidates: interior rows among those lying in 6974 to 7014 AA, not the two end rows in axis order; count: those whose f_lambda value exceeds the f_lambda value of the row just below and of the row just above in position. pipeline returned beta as 1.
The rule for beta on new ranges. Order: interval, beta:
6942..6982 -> 1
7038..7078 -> 2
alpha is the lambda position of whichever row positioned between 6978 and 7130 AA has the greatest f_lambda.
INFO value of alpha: 7044.0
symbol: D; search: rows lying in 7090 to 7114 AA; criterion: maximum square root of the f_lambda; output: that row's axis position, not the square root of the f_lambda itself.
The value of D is 7112.0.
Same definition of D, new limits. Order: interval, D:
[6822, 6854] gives 6824.0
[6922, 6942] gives 6932.0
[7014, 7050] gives 7044.0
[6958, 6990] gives 6968.0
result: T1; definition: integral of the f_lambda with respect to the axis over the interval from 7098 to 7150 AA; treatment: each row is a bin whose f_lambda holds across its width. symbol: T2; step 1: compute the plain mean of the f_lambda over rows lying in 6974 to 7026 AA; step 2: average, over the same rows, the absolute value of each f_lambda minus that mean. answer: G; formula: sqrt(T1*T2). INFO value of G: 23.6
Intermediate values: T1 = 1257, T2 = 0.44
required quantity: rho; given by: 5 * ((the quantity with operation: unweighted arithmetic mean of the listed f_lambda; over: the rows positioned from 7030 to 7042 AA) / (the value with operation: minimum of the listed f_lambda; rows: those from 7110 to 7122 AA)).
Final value 5.68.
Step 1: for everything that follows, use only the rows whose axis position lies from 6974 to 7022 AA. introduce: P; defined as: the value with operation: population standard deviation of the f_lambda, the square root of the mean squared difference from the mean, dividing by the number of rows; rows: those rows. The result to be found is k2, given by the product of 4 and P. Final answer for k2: 2.1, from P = 0.52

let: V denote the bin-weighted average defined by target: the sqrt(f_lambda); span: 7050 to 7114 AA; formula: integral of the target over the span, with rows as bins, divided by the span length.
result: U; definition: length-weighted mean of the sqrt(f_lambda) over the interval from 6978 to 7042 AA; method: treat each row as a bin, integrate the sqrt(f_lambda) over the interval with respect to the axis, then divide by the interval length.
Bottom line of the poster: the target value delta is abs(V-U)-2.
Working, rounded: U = 5.14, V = 4.99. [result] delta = -1.85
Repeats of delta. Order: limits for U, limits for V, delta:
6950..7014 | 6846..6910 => -1.94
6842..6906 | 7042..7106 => -1.94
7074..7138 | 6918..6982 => -1.79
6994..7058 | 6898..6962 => -1.99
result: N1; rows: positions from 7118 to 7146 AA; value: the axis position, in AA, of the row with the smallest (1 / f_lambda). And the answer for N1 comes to 7124.0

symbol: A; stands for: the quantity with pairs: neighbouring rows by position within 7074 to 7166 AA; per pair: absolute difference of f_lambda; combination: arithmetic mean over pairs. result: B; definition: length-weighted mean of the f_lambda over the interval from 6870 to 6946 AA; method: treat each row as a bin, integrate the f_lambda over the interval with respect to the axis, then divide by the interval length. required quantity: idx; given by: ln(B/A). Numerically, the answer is 4.5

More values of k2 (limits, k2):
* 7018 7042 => 4.1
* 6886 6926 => 1.1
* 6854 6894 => 2.1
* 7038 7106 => 6.0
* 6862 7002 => 2.1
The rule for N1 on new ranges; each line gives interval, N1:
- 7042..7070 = 7044.0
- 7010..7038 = 7036.0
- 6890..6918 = 6908.0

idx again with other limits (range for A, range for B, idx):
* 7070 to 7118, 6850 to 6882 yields 4.3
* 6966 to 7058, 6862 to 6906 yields 3.8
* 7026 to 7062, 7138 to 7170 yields 3.3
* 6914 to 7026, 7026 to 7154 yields 4.1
